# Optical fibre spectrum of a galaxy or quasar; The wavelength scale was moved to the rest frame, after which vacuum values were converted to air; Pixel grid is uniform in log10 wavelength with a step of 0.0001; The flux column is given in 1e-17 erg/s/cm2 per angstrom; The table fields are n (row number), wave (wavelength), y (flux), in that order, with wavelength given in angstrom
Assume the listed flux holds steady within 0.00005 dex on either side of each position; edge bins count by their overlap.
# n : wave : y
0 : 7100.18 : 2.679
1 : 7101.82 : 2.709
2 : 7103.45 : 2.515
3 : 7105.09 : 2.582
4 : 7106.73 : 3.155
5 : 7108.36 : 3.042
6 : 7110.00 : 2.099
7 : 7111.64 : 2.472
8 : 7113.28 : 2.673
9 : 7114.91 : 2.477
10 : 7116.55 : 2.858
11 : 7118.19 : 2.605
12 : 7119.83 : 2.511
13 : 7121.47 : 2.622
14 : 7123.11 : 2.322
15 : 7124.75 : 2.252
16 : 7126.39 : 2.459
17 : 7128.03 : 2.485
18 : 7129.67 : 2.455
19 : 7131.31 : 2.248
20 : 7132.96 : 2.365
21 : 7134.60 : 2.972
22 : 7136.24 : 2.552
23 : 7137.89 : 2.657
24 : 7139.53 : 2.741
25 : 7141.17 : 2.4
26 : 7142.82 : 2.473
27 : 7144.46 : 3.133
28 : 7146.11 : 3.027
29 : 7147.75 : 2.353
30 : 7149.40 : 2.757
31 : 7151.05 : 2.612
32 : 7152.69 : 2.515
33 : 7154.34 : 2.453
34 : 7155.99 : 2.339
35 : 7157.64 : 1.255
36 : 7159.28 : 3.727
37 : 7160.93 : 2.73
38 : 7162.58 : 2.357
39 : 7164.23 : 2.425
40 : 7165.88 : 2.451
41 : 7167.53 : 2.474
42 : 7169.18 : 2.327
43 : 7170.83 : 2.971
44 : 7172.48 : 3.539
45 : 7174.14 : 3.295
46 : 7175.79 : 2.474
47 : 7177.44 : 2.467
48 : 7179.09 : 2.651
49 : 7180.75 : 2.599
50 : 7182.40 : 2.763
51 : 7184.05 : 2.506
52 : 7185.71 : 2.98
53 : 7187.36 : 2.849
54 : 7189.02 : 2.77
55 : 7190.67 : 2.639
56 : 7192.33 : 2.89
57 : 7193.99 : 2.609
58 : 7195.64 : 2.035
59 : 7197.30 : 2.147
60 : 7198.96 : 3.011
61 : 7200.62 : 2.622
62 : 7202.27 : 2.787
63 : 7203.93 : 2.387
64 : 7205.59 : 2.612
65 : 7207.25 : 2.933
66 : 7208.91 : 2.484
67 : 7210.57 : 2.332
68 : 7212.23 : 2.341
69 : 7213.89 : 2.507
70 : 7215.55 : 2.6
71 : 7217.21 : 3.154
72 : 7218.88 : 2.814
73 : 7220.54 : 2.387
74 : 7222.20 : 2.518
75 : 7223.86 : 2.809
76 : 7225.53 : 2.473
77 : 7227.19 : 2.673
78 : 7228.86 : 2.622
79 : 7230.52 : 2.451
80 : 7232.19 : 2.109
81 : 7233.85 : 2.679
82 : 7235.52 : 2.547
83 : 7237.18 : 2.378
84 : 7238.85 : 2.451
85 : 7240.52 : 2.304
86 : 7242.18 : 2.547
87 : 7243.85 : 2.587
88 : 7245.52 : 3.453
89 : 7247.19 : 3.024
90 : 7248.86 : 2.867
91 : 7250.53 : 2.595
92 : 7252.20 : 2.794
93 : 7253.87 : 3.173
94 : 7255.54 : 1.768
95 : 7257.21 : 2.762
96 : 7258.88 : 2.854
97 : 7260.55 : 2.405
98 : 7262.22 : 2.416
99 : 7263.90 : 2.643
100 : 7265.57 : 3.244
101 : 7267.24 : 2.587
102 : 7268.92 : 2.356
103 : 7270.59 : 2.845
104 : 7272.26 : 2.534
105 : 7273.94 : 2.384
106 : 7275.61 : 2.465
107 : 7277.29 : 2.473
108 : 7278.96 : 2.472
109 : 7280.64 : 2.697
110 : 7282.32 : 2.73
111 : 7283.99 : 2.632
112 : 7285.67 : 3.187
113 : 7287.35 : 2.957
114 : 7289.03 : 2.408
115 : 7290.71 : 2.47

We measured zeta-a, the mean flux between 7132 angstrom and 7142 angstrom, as 2.61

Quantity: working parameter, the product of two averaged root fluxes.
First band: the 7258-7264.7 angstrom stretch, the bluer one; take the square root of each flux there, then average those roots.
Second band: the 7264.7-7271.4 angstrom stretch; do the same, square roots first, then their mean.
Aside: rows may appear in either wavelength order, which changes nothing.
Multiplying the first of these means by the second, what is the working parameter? 2.66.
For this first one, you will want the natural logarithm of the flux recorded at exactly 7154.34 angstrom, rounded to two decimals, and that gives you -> 0.90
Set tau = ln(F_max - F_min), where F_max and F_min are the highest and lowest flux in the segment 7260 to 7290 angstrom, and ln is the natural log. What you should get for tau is -0.12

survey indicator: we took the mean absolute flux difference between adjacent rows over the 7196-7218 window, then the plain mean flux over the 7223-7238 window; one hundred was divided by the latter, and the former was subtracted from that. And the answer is 39.3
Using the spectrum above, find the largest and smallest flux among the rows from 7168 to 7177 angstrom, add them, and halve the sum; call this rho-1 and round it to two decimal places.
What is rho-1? 2.93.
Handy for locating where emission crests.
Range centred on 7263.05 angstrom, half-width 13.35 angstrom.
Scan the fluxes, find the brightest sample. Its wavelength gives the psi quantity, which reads 7265.57 angstrom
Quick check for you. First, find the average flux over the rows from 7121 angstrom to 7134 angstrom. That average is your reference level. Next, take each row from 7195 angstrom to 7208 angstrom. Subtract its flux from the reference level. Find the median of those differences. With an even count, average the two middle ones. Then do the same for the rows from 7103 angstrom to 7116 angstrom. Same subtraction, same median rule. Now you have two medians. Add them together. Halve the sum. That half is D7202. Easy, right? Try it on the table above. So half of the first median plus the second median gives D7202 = -0.18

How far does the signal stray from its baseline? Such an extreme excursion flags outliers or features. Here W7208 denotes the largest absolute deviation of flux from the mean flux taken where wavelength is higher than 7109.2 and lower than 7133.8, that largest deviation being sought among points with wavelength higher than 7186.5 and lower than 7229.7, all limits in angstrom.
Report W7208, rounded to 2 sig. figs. 0.69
